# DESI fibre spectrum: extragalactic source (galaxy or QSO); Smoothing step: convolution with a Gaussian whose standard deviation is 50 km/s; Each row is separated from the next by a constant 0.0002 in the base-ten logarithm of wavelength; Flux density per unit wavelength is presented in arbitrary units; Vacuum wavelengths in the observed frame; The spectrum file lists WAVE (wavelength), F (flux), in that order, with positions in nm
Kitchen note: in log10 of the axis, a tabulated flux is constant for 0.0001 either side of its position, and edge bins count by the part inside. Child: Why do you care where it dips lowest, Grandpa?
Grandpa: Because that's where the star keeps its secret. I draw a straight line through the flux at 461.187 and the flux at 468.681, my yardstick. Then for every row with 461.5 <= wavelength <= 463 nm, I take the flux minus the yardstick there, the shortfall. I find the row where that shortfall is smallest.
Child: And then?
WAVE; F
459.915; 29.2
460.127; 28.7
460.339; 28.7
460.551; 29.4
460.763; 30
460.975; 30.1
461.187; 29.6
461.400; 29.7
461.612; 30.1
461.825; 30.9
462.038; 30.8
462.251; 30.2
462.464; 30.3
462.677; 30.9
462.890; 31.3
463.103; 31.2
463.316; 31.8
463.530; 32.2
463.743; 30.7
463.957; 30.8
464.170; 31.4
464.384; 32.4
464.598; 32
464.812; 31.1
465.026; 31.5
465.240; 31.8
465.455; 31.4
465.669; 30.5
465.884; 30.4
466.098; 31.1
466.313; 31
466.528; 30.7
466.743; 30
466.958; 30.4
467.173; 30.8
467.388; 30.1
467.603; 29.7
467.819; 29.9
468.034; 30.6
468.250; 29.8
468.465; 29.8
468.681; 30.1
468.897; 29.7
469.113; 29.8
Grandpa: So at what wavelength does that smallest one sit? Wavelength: 461.612 nm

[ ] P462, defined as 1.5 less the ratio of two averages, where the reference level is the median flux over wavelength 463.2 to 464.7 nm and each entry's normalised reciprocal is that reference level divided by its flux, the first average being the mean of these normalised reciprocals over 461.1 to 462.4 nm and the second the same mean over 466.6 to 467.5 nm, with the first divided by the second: 0.50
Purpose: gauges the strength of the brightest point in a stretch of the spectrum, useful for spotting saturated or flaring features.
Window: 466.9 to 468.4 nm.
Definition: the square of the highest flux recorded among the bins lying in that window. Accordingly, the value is 949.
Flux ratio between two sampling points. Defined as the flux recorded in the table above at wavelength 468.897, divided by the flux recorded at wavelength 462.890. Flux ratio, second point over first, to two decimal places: 0.95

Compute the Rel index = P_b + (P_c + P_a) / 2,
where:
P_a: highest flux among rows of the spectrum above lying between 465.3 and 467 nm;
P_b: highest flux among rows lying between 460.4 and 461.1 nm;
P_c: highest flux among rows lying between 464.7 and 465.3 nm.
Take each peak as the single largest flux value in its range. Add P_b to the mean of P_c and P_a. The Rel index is 61.7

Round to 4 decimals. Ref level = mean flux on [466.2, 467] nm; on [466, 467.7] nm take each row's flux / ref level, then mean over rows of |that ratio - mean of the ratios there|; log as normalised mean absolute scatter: 0.0139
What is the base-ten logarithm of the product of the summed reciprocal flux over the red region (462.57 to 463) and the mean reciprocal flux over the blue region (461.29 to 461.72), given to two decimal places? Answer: -2.67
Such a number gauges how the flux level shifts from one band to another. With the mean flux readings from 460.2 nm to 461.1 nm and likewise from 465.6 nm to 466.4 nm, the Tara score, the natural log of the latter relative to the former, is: 0.040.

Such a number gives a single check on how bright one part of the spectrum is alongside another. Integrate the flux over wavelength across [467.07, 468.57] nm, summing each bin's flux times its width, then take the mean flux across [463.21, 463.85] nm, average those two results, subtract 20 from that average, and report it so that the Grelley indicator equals 18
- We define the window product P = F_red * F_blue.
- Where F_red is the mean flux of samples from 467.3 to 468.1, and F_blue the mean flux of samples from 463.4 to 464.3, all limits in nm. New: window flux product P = 941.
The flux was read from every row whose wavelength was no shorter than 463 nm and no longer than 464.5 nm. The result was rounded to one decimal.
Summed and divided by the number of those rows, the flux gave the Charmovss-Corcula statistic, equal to 31.5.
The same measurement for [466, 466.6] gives 30.9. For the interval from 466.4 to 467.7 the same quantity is 30.3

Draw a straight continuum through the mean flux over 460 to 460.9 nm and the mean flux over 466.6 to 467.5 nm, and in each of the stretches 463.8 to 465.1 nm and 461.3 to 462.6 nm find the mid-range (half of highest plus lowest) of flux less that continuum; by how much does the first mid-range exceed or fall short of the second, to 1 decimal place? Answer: 0.9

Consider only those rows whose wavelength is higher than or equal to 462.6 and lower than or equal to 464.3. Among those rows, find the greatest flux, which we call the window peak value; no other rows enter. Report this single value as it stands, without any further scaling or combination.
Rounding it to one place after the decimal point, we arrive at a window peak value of 32.2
